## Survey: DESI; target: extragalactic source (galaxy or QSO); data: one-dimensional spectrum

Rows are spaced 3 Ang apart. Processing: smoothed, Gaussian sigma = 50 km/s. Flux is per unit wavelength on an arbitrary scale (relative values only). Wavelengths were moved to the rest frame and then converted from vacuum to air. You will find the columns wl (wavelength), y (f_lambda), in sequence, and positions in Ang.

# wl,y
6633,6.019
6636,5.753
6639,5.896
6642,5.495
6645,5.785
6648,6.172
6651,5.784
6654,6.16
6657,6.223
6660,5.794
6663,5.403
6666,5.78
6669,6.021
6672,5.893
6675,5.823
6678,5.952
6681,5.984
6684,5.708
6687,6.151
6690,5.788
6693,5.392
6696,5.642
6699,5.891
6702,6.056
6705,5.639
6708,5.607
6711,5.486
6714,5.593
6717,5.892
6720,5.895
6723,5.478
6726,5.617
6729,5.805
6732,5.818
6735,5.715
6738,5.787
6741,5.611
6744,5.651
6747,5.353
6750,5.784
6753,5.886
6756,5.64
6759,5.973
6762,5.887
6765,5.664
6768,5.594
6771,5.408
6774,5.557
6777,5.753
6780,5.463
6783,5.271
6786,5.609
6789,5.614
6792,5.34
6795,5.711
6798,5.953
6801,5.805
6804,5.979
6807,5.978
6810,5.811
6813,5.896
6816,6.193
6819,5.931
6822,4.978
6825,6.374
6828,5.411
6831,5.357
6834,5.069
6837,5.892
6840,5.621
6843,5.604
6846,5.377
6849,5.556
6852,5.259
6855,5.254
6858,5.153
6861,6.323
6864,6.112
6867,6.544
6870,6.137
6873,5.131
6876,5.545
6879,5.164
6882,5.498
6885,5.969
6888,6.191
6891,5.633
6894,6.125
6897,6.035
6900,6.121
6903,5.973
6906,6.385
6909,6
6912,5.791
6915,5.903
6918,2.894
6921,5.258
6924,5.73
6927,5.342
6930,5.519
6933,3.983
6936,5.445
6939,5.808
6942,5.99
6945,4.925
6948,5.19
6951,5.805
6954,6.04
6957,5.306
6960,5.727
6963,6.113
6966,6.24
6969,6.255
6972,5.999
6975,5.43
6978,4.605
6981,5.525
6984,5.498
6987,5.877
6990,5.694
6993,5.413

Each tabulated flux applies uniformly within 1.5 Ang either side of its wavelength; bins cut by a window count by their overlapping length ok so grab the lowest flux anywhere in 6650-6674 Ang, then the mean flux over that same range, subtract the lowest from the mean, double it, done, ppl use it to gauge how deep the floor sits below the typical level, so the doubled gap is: 1.0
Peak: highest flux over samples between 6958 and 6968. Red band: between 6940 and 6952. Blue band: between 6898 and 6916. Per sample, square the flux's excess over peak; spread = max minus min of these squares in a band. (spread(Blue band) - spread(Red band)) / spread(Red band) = -0.89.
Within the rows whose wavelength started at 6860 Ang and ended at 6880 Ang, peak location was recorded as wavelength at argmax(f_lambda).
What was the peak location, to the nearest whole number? 6867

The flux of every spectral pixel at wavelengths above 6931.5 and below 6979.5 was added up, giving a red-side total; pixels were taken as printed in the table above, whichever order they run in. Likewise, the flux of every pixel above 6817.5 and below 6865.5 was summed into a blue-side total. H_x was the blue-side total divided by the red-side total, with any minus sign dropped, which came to 1.00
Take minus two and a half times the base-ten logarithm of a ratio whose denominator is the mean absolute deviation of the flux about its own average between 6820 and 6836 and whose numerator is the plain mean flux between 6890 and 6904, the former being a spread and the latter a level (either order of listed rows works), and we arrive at -3.01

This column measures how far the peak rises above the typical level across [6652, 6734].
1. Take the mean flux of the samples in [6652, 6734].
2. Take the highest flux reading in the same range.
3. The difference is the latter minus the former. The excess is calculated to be 0.43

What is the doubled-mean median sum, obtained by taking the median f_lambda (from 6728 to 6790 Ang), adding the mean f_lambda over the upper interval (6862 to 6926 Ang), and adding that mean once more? 17.1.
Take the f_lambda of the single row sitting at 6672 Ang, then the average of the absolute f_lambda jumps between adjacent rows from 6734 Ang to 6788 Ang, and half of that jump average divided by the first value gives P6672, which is 0.02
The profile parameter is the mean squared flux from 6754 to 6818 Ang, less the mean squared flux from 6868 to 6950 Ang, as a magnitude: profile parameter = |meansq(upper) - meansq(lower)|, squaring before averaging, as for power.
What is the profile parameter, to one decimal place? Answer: 1.5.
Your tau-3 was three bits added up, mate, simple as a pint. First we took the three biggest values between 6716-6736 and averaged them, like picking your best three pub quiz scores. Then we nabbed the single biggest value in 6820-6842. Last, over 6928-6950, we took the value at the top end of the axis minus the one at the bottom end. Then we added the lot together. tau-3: 11.9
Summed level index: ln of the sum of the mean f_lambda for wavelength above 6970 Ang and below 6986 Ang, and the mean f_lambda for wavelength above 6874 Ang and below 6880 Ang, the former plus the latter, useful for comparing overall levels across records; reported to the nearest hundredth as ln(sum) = 2.38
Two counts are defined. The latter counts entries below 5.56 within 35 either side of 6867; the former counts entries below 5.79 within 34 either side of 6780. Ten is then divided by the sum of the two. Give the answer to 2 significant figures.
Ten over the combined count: 0.42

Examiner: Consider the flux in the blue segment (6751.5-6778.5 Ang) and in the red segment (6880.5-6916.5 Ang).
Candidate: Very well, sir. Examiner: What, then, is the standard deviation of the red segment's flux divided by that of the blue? 1.3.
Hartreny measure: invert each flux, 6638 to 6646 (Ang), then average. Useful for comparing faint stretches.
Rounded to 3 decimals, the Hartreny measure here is 0.175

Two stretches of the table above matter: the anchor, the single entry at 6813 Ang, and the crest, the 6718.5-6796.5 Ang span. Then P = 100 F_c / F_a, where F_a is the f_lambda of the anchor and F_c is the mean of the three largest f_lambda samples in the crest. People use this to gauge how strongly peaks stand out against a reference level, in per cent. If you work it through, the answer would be 100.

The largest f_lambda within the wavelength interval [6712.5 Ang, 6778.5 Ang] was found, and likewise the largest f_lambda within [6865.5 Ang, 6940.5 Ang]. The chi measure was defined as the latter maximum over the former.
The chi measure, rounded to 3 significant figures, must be 1.10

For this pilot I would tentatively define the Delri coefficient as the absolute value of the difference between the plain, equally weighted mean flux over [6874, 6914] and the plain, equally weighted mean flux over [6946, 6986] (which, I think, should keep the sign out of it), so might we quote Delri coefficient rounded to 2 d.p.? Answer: 0.21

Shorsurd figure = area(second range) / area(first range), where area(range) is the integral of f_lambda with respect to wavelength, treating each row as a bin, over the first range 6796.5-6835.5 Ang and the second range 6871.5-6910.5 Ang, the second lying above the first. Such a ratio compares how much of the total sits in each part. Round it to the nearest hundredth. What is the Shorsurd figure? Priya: 1.01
